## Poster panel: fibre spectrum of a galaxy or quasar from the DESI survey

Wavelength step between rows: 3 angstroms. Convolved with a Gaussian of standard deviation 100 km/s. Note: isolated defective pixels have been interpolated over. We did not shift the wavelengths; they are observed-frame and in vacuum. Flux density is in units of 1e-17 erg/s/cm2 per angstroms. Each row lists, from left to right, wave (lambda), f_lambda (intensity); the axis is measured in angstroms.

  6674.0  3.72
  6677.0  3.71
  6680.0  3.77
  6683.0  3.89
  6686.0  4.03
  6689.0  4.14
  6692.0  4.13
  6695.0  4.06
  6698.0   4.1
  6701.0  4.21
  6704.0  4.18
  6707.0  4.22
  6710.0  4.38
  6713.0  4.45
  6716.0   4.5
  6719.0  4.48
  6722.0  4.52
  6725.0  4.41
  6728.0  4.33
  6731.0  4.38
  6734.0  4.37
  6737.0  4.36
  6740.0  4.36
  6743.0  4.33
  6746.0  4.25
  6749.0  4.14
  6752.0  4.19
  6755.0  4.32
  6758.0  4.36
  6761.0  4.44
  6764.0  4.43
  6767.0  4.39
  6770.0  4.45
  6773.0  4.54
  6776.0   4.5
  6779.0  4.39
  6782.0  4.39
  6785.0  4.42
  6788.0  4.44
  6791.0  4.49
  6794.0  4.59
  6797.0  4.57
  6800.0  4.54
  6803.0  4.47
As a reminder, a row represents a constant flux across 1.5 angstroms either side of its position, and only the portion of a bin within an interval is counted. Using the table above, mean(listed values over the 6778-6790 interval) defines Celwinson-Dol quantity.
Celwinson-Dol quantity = 4.41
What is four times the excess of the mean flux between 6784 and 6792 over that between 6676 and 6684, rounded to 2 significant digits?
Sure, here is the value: 2.6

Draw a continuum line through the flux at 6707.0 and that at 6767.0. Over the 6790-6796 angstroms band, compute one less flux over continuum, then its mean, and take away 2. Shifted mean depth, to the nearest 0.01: -2.02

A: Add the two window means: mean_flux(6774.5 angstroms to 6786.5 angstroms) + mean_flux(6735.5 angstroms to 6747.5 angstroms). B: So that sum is 8.75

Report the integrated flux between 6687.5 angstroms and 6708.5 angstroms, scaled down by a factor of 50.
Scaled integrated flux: 1.74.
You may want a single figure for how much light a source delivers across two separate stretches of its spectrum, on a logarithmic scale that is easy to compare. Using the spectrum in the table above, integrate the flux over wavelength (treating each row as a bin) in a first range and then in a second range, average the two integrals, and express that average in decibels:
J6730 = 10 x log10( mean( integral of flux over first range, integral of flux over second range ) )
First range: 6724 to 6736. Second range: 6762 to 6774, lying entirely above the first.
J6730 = 17.2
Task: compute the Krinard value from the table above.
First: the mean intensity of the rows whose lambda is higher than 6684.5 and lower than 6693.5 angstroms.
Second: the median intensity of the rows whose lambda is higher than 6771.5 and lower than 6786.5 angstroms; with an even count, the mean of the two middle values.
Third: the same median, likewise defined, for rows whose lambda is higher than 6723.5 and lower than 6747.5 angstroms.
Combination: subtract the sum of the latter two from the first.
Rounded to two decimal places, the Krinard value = -4.68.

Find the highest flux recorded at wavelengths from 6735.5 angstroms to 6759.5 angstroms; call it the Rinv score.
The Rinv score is 4.36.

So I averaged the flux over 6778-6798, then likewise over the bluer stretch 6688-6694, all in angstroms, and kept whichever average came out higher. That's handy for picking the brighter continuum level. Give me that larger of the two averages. 4.47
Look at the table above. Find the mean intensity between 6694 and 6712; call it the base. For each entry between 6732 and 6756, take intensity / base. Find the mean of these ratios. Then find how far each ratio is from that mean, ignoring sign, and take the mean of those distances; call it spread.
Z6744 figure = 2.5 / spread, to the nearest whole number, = 145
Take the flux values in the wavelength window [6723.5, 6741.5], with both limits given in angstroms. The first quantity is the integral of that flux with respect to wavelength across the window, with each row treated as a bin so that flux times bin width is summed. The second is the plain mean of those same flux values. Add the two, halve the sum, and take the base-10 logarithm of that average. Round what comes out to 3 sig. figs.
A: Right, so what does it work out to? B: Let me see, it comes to 1.62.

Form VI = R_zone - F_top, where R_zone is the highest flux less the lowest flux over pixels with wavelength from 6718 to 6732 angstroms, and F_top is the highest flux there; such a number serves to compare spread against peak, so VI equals -4.33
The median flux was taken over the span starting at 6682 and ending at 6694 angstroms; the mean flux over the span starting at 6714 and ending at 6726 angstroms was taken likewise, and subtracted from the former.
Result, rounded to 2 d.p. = -0.40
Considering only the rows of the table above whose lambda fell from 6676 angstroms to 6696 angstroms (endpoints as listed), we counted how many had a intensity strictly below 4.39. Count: 7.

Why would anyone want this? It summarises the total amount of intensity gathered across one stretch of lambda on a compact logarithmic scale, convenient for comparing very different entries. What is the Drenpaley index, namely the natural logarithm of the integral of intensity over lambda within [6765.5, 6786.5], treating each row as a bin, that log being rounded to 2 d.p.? 4.54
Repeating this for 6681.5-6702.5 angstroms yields 4.45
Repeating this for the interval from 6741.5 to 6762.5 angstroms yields 4.50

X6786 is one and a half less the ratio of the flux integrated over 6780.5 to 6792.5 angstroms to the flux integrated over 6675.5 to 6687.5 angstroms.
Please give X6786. 0.35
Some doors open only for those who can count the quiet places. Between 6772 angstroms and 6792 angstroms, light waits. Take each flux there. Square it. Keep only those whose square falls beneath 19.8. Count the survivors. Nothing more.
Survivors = 4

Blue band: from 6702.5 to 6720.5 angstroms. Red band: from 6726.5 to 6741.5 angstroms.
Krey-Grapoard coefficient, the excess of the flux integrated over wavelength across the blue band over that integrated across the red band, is 13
